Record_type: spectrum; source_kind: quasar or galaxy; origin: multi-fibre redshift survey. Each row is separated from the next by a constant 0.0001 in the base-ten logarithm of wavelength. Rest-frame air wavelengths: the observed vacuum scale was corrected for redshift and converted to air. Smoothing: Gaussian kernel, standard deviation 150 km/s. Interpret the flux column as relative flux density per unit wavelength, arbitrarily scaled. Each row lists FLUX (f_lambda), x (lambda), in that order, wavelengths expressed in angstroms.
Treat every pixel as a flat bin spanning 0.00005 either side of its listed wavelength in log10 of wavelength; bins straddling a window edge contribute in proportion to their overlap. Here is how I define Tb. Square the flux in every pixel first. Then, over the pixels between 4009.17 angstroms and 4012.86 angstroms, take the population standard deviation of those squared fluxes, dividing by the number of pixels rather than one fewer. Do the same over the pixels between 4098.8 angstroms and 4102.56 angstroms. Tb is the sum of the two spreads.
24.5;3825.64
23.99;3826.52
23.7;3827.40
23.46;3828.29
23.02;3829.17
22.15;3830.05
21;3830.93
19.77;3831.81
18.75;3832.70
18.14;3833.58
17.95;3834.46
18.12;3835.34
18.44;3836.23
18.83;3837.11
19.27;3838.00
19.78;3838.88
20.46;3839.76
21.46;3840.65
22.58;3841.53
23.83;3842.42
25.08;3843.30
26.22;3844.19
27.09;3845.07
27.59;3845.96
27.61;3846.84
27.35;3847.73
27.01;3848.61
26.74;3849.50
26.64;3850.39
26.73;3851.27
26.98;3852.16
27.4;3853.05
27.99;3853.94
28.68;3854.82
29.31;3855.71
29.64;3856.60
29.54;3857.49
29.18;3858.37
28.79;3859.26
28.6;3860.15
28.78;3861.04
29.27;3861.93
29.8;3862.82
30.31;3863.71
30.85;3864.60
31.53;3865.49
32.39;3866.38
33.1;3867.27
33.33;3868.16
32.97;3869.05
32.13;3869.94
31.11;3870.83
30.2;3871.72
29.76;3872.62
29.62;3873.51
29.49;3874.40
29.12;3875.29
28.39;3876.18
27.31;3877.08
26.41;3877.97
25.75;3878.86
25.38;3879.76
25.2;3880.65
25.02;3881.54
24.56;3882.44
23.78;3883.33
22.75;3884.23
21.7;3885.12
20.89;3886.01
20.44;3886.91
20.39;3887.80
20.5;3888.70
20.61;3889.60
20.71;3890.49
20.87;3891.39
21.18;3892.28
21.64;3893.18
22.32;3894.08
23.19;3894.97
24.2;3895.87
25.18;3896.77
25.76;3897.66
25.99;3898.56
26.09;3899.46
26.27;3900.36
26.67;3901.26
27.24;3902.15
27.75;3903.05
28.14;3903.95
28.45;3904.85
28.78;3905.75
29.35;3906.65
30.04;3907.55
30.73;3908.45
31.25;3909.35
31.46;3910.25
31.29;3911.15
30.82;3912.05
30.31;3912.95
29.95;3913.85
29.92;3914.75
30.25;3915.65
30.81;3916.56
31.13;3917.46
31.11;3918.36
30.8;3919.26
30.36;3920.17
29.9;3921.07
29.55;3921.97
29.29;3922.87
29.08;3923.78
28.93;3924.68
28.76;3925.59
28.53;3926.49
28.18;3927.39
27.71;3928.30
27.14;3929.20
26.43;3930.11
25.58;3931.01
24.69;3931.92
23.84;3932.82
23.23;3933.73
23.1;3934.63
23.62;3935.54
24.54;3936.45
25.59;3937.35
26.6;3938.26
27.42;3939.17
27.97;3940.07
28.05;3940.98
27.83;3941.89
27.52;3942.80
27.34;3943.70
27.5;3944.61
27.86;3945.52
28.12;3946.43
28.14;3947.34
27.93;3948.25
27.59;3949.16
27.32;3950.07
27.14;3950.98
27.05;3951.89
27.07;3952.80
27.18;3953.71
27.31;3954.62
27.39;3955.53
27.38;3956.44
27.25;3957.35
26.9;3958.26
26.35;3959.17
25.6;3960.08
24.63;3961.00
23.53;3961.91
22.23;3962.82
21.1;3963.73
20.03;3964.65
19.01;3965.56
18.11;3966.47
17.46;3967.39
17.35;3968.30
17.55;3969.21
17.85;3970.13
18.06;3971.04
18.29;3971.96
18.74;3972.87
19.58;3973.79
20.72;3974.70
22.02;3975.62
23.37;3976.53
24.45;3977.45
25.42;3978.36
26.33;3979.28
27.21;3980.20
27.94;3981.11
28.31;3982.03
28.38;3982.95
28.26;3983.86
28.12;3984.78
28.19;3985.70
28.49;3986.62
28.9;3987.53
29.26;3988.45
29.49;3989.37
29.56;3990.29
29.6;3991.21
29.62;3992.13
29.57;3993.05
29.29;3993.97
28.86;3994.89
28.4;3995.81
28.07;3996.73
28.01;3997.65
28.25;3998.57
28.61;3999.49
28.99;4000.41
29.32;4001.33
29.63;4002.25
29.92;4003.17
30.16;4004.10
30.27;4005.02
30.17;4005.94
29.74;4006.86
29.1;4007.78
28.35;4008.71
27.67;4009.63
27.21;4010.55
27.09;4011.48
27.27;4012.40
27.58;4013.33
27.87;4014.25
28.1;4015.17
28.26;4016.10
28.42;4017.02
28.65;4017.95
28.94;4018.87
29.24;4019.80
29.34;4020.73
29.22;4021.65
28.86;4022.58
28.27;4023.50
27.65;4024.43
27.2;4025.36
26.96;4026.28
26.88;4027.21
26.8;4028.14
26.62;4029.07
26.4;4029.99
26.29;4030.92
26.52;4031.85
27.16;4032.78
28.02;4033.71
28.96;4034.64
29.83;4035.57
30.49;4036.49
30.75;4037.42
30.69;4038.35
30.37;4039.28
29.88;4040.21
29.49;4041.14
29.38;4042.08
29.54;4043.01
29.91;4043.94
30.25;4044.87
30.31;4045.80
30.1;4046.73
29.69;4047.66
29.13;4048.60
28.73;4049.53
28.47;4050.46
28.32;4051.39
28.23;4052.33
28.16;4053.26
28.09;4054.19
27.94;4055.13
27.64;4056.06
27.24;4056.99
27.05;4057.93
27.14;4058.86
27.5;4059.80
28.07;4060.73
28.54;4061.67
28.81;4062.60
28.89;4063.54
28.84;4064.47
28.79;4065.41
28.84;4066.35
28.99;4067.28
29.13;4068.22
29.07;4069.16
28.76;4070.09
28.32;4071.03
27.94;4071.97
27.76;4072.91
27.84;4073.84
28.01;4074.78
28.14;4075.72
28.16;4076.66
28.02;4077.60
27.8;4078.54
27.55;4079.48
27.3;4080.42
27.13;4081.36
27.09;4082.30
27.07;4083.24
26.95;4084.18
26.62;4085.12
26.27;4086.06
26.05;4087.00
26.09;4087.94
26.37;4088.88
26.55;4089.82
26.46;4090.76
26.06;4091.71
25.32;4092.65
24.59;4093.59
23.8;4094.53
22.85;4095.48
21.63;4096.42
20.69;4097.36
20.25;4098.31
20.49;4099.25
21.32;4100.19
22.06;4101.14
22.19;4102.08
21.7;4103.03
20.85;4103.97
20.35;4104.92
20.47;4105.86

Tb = 41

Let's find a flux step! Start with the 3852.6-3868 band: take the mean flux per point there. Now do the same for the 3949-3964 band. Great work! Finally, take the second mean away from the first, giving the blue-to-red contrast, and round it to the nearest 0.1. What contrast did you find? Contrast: 3.7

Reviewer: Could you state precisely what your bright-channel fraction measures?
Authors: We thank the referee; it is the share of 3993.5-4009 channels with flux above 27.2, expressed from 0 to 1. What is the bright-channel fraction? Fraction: 1.0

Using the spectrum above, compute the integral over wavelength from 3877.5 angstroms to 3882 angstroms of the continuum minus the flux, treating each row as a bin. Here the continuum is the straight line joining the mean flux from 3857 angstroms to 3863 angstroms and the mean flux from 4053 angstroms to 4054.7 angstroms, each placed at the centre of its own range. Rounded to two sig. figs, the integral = 16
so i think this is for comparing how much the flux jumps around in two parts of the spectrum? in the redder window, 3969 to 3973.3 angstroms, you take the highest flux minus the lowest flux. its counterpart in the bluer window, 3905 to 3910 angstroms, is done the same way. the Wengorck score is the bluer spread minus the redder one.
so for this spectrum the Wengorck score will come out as 1.3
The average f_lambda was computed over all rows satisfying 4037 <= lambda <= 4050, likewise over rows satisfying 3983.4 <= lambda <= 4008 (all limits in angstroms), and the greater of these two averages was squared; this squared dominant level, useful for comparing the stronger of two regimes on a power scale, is 892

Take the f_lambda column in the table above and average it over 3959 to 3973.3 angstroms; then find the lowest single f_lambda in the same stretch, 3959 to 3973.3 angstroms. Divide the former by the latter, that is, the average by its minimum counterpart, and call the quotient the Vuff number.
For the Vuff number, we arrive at 1.17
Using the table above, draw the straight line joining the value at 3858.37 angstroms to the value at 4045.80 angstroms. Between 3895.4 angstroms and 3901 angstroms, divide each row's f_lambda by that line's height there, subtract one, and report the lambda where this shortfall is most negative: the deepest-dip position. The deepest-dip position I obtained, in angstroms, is 3895.87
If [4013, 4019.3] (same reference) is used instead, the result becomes 4013.33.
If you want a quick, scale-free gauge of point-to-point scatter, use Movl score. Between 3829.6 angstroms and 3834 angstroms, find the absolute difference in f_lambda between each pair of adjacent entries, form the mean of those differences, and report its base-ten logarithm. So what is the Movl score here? 0.00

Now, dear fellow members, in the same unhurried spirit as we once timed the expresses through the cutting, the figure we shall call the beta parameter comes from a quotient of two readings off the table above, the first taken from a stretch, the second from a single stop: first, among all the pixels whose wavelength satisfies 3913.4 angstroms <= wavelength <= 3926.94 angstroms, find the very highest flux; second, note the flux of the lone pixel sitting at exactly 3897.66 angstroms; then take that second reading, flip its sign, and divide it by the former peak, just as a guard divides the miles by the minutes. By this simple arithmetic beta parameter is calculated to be -0.83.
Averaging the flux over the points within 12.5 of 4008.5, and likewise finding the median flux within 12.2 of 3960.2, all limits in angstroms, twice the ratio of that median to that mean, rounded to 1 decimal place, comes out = 1.8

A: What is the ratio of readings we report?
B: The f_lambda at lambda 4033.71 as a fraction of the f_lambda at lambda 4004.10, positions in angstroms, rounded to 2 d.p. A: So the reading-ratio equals 0.93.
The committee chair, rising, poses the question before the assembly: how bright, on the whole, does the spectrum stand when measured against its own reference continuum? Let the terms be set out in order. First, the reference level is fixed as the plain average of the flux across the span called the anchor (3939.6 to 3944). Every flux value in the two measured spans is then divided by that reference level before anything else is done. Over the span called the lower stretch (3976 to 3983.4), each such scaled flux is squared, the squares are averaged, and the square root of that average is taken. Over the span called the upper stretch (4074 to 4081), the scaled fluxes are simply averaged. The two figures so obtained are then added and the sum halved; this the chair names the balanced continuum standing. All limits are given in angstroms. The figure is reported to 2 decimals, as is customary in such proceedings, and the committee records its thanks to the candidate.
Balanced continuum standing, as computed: 0.98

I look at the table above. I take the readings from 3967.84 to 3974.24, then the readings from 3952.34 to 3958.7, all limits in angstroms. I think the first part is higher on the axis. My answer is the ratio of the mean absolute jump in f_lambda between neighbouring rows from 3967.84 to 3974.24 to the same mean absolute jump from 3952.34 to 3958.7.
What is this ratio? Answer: 2.8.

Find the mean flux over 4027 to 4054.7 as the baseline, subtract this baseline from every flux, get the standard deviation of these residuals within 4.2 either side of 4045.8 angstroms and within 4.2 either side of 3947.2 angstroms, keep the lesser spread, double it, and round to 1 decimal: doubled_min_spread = 0.7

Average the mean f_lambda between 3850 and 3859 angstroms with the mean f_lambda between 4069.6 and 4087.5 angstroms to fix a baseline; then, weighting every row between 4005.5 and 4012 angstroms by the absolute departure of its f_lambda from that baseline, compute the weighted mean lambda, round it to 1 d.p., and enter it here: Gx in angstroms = 4007.7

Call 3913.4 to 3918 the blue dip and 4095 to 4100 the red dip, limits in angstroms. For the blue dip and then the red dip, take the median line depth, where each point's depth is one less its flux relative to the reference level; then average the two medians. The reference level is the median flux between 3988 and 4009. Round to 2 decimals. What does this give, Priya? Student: 0.13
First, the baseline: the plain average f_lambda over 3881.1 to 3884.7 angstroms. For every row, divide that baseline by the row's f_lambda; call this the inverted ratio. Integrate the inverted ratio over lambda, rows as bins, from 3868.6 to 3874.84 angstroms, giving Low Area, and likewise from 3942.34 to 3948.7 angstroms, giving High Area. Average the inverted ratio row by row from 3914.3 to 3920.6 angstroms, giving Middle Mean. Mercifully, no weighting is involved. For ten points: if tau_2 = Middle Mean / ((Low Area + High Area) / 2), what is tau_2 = 0.151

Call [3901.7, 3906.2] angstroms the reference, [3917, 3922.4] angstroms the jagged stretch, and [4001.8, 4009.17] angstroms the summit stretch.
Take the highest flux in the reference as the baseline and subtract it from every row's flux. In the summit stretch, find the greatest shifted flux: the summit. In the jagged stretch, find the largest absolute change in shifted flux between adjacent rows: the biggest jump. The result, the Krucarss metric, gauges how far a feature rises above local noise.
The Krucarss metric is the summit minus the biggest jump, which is 1.0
